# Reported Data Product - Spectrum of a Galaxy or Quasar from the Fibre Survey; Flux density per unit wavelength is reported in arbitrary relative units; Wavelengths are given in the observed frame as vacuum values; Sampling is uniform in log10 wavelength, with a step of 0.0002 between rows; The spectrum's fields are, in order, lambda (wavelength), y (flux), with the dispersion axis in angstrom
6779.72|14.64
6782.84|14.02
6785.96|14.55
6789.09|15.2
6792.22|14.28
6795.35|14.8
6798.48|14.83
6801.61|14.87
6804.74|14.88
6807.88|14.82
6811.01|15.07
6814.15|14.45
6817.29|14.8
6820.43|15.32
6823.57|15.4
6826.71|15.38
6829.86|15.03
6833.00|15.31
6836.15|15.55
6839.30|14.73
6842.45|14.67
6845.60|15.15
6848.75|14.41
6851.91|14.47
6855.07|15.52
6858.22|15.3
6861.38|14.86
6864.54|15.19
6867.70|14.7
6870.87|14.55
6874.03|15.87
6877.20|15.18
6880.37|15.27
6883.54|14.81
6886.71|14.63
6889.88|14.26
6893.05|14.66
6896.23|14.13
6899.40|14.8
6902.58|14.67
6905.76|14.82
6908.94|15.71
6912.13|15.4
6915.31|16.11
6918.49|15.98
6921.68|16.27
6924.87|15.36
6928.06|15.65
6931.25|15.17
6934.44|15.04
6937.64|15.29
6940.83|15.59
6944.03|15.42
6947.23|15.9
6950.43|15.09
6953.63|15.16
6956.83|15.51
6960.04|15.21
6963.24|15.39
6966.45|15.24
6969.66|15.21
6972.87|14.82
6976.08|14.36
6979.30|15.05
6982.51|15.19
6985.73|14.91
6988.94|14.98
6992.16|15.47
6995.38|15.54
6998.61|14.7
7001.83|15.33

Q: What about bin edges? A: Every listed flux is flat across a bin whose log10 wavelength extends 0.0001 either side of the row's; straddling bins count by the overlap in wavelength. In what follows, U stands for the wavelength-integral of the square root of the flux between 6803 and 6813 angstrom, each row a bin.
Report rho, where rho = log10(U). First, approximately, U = 38.6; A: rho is 1.59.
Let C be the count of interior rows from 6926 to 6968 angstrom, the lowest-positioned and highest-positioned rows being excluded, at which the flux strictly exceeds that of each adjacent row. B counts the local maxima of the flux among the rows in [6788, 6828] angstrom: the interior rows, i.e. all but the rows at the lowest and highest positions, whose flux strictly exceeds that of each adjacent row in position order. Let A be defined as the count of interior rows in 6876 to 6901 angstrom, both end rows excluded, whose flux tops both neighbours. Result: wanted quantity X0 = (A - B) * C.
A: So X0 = -4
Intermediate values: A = 2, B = 3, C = 4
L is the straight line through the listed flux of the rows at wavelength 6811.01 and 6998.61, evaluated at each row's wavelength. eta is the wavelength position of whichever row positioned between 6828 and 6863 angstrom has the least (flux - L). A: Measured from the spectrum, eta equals 6848.75 angstrom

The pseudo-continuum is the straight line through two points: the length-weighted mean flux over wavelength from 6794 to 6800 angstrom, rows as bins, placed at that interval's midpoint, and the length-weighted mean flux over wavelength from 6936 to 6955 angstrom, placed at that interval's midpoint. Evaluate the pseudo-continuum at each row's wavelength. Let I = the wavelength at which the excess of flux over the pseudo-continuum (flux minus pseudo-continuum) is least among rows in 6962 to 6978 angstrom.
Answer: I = 6976.08 angstrom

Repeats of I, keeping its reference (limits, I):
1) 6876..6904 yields 6896.23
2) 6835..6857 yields 6848.75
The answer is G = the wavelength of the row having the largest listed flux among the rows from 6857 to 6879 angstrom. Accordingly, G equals 6874.03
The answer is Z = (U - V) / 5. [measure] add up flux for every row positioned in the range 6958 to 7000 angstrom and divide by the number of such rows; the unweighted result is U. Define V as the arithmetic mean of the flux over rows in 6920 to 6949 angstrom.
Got -0.09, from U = 15.1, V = 15.5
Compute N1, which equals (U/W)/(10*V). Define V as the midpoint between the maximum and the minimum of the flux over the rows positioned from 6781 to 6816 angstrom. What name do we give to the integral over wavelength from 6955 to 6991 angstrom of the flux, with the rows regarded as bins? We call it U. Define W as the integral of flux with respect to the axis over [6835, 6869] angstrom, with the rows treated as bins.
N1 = 0.0073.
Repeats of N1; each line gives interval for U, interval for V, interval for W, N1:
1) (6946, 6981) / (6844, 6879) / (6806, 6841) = 0.0066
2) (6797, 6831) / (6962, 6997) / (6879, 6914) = 0.0066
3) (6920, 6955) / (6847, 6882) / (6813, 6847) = 0.0070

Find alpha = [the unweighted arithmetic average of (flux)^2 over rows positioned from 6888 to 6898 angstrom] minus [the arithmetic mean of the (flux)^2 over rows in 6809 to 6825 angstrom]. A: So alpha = -19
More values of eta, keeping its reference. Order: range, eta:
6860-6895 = 6889.88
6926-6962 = 6934.44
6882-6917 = 6896.23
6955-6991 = 6976.08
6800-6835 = 6814.15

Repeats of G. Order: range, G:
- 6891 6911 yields 6908.94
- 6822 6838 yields 6836.15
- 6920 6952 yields 6921.68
